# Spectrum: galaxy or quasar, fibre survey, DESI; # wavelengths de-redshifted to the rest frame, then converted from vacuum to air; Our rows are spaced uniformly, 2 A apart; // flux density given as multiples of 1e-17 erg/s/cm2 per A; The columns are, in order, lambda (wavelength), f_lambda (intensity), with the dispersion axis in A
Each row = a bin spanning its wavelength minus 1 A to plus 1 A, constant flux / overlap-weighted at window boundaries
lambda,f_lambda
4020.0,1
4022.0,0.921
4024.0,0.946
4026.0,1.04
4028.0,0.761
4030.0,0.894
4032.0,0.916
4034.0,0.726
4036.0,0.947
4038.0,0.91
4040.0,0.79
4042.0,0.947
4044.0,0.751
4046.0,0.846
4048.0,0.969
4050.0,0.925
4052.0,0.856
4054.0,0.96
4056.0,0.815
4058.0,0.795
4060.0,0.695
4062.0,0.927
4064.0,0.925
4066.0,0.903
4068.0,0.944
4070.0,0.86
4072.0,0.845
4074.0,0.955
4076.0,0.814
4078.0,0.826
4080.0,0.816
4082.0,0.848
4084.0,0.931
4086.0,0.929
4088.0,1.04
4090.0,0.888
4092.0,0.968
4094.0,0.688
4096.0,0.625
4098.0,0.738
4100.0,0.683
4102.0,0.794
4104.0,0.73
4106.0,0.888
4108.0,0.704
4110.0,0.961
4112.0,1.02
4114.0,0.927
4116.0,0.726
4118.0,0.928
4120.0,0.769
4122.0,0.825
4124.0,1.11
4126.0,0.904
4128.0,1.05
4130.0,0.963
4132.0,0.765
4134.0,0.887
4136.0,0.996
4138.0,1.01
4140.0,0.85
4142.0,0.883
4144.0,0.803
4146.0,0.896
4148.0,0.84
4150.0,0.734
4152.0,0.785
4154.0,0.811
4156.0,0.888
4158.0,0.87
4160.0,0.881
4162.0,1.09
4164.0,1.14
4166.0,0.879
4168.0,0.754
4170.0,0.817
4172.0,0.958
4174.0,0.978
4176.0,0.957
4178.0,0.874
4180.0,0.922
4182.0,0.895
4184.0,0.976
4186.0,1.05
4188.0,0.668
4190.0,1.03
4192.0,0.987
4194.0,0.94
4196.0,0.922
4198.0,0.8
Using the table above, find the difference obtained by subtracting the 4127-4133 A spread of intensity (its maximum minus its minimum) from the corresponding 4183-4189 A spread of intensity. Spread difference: 0.10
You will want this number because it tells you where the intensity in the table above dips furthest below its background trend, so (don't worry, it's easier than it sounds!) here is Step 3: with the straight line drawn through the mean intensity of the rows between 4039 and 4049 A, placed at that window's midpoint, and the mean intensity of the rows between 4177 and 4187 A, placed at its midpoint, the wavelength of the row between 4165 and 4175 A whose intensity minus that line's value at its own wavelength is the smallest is 4168.0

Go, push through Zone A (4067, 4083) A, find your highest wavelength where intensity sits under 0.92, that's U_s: 4082.0 A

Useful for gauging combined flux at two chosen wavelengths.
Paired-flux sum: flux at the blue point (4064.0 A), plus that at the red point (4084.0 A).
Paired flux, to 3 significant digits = 1.86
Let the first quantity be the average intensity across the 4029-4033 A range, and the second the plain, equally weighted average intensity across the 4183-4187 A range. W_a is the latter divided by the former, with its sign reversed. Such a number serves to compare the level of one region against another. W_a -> -1.12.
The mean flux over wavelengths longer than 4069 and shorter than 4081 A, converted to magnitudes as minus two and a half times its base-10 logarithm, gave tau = 0.17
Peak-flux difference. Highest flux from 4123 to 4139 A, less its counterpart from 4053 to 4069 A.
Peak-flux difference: 0.15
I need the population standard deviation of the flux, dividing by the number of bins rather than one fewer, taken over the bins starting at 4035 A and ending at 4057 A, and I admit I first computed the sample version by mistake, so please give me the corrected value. 0.072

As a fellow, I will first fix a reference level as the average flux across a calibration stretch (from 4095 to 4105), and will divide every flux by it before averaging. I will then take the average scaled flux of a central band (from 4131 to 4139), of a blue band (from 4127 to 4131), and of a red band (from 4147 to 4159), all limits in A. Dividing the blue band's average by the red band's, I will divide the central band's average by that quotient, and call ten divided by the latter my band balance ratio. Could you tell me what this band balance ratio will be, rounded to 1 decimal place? 9.6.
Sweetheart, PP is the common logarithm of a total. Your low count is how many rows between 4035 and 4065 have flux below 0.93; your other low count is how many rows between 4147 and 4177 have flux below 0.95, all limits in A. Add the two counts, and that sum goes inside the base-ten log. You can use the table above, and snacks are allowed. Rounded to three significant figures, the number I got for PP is 1.32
